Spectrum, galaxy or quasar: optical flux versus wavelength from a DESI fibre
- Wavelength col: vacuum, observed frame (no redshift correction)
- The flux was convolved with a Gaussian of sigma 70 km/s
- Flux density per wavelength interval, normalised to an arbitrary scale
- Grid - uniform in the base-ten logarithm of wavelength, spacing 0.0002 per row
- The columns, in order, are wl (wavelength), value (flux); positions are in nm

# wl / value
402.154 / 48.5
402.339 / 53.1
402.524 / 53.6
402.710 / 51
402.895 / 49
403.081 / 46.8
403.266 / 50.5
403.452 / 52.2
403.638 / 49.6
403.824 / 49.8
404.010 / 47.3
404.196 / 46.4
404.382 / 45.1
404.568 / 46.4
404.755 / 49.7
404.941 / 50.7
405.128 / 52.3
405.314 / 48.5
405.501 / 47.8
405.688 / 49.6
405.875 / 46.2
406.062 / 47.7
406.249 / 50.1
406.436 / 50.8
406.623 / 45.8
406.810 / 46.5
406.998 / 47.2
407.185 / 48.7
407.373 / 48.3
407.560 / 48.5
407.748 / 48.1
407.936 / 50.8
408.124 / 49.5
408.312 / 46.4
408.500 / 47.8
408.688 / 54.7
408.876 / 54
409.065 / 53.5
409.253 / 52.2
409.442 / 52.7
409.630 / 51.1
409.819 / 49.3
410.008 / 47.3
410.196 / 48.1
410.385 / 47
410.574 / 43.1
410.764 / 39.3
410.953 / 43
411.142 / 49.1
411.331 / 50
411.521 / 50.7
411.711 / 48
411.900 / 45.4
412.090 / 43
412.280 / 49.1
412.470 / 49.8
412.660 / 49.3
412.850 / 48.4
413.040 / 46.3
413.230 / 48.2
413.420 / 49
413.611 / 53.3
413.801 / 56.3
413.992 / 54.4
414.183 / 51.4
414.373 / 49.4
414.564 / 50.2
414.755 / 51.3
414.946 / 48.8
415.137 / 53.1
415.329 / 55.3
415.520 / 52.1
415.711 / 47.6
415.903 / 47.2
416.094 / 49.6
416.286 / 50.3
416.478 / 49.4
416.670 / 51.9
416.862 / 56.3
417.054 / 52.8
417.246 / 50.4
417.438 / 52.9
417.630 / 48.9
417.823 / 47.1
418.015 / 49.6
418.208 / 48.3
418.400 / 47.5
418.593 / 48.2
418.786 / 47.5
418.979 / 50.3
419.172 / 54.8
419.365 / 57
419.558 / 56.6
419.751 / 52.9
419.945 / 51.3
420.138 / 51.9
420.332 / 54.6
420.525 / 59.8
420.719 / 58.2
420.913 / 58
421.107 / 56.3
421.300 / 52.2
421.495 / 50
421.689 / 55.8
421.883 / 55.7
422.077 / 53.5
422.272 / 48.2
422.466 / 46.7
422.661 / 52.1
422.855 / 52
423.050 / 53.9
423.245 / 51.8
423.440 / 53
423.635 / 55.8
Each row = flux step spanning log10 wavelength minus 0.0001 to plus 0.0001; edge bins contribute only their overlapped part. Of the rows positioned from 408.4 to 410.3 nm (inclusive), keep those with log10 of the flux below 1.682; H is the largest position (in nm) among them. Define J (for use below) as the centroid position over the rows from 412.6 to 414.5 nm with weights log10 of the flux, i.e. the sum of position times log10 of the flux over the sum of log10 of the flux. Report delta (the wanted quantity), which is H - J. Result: -3.51 nm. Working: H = 410.008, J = 413.52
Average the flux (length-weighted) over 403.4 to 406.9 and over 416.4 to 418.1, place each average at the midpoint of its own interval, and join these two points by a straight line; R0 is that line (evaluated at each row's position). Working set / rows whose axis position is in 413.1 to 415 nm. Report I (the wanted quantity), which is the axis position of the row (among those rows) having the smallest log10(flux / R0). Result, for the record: 413.230 nm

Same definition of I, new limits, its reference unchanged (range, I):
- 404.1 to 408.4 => 404.382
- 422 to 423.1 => 422.466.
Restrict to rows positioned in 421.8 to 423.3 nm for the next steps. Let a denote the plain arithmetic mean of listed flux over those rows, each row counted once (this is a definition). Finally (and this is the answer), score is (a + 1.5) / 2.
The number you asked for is 26.6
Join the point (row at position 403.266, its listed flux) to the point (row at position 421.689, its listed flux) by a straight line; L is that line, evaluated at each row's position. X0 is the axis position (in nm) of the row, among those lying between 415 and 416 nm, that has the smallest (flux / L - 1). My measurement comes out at 415.903 nm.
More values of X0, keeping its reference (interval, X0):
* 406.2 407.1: 406.623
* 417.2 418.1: 417.823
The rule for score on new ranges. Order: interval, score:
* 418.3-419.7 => 26.6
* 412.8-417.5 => 26.3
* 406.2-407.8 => 24.9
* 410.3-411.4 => 23.4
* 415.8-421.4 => 26.8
